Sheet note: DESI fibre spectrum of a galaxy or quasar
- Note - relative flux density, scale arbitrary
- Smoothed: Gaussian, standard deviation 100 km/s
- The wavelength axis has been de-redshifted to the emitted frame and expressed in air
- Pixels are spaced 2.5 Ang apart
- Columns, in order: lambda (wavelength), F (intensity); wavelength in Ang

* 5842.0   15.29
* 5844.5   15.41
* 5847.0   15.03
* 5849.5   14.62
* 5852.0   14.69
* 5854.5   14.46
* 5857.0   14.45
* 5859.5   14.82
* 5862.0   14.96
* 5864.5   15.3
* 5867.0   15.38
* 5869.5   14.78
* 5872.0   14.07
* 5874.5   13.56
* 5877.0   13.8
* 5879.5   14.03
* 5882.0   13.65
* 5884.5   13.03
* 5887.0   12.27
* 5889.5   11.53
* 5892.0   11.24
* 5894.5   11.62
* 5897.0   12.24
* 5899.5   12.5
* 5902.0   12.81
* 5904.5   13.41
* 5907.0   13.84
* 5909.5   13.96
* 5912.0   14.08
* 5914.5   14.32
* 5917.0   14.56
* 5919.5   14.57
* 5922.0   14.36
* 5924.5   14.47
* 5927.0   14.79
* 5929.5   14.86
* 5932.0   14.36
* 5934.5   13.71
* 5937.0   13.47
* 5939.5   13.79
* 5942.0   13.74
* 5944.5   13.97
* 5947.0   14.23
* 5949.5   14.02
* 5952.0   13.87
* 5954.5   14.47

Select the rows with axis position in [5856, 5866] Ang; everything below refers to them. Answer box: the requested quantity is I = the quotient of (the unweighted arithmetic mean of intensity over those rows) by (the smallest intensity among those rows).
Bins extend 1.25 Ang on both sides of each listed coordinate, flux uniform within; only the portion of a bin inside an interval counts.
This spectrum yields 1.03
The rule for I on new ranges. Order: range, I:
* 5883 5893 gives 1.07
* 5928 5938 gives 1.05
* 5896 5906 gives 1.04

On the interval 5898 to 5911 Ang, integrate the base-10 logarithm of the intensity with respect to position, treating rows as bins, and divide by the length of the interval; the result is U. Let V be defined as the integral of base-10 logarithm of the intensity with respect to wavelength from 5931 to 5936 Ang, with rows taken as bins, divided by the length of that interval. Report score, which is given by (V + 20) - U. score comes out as 20.0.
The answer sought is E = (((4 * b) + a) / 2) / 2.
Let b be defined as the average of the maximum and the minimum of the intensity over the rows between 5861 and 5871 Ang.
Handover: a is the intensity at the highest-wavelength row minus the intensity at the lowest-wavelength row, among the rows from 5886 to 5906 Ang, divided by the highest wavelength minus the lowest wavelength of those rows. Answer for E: 15.1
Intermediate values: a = 0.07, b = 15.1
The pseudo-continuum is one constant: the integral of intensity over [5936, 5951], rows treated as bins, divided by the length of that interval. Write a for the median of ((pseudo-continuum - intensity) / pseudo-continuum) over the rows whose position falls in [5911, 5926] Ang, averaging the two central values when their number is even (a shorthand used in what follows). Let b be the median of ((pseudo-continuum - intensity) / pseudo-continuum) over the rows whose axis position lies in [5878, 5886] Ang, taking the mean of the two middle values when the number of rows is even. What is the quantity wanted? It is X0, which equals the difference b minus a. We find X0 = 0.06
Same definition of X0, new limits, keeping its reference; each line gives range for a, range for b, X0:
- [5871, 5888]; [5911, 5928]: -0.06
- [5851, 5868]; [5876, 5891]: 0.11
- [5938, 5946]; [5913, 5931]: -0.06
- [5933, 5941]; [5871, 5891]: 0.01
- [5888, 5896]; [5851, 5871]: -0.24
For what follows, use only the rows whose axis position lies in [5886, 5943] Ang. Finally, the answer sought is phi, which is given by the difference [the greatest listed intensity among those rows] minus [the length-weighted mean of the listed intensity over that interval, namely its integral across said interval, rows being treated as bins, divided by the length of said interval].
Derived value 1.4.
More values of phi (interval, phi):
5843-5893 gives 1.3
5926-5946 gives 0.8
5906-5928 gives 0.5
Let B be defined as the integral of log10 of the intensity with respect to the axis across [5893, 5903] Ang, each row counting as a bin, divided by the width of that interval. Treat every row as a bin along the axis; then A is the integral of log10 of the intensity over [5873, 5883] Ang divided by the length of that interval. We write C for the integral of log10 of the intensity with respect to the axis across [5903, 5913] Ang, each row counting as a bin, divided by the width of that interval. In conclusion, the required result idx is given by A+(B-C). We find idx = 1.09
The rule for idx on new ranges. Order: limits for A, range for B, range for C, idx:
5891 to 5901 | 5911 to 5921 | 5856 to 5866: 1.06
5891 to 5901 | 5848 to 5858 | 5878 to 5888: 1.12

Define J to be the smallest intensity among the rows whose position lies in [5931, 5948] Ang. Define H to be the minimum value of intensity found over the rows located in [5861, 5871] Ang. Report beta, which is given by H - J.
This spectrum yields 1.31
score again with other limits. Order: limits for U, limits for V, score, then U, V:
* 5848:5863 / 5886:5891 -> 19.9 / 1.17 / 1.07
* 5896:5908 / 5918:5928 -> 20.1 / 1.11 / 1.16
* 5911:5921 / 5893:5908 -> 19.9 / 1.16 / 1.10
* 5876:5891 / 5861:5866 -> 20.1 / 1.11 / 1.18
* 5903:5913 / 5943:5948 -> 20.0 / 1.14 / 1.15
